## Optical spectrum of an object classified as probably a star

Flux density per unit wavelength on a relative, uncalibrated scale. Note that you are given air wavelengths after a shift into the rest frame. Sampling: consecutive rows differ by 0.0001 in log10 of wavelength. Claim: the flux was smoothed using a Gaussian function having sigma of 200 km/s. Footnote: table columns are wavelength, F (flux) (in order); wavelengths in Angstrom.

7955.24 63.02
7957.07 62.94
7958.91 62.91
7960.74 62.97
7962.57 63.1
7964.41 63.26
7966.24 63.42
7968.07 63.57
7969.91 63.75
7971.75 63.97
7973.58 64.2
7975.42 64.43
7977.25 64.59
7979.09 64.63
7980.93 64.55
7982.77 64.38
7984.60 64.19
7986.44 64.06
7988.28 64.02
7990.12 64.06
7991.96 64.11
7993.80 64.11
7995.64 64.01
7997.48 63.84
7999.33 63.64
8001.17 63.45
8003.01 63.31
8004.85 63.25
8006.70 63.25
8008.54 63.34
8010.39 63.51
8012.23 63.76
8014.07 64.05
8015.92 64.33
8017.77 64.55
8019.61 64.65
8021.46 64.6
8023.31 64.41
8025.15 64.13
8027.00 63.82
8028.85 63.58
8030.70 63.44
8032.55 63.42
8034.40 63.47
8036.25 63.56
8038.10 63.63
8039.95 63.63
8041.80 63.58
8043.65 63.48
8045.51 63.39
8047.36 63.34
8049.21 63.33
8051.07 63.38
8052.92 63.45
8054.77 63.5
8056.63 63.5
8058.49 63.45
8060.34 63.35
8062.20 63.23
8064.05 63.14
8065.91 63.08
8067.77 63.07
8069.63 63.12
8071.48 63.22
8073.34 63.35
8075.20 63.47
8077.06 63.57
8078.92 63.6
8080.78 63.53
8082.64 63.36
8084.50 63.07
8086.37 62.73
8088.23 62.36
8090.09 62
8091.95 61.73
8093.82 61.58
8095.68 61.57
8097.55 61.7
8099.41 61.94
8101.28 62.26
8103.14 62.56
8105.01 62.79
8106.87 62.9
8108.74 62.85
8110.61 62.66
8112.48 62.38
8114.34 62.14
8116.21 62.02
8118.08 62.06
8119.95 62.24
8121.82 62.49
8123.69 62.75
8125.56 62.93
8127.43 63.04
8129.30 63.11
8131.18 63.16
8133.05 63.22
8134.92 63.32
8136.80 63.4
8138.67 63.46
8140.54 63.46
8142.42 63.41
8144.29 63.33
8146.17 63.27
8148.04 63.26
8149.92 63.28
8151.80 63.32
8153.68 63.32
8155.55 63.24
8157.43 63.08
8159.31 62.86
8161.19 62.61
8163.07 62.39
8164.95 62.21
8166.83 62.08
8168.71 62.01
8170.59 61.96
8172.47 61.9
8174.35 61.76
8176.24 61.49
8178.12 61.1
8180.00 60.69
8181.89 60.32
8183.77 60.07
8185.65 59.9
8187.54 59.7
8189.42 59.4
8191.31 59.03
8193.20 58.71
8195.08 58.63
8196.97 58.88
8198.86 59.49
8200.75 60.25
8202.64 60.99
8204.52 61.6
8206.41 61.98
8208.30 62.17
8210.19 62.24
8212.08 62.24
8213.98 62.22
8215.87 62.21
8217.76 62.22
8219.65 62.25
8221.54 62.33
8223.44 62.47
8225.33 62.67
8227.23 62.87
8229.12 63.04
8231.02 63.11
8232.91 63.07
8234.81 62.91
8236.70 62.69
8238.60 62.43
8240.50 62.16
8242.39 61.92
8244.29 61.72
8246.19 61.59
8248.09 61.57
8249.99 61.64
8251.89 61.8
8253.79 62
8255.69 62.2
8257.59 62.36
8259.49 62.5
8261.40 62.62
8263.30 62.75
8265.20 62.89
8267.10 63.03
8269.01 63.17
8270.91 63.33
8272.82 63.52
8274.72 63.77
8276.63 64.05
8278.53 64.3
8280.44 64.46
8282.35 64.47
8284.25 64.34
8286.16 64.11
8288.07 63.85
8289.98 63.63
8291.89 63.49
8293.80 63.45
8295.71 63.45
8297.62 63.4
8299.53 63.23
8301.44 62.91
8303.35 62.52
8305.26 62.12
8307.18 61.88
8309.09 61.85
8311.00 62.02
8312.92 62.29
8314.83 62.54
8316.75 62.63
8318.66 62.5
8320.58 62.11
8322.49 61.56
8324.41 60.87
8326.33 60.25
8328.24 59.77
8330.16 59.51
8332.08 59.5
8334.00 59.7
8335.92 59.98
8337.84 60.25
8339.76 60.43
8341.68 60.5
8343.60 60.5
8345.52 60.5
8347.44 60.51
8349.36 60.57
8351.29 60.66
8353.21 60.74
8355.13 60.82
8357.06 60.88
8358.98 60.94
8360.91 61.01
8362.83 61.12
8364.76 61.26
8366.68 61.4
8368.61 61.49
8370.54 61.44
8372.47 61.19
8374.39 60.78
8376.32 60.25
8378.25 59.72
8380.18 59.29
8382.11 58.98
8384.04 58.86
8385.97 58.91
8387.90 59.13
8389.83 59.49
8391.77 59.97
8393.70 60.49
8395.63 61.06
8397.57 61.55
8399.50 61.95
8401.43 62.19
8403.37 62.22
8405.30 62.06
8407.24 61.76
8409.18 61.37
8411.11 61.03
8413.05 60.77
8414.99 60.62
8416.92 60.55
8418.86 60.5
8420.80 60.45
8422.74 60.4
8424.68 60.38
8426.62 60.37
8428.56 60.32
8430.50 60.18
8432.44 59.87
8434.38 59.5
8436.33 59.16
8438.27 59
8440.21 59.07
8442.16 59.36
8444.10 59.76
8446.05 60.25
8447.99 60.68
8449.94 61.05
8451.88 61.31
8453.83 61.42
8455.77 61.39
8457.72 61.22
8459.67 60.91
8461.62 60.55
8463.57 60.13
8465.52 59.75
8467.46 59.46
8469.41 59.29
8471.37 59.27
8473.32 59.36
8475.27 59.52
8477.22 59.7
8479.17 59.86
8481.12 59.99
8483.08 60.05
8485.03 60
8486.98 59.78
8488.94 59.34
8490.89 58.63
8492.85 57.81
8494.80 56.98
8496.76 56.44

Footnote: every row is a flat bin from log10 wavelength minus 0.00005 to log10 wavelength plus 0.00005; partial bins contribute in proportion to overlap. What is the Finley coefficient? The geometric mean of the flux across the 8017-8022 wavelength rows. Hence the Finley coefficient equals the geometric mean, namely 64.6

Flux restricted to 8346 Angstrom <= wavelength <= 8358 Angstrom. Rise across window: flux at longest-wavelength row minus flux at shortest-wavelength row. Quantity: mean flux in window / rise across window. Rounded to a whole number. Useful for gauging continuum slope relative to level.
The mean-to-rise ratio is 164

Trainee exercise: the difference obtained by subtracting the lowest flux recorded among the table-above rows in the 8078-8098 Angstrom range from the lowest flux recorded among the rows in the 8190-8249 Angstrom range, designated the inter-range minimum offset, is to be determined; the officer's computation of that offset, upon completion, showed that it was -2.9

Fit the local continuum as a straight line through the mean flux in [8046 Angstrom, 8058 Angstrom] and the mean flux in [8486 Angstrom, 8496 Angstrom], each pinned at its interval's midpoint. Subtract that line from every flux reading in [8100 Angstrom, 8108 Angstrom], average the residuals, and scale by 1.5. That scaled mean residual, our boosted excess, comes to -0.3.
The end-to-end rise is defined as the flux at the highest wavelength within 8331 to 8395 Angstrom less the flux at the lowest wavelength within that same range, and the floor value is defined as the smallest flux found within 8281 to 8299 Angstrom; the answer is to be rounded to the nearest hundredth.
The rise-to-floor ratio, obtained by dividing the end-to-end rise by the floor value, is 0.02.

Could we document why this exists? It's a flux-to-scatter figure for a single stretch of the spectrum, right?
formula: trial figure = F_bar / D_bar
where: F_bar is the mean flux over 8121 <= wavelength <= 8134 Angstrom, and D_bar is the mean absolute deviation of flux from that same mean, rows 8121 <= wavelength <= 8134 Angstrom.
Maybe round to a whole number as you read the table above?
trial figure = 314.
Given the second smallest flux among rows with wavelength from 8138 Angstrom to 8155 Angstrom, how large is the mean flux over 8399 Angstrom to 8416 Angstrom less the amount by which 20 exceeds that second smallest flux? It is 105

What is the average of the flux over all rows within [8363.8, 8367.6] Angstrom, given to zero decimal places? 61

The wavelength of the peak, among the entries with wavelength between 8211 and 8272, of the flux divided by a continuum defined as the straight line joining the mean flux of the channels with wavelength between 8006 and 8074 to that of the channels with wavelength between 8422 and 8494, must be 8270.91 Angstrom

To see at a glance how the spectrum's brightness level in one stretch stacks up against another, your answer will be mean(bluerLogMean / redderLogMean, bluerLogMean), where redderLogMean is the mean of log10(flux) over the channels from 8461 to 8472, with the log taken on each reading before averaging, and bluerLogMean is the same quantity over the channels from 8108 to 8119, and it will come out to 1.40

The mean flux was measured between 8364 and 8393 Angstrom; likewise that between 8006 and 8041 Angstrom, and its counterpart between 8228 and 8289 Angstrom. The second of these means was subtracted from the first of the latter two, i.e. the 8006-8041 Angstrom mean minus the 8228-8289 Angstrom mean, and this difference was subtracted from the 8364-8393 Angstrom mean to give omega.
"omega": 59.2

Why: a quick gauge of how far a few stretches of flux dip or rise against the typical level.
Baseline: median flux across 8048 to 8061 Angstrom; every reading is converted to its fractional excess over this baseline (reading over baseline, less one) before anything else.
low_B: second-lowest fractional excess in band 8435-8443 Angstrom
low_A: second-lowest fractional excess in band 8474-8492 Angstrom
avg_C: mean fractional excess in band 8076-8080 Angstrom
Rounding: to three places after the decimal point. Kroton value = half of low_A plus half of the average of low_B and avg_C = -0.049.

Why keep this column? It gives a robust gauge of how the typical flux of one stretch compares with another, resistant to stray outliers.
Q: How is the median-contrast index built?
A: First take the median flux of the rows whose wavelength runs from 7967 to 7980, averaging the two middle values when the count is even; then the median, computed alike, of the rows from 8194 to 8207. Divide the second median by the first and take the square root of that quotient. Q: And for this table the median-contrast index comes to 0.97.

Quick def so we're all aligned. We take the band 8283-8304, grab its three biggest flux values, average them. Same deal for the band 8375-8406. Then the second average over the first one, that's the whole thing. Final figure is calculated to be 0.97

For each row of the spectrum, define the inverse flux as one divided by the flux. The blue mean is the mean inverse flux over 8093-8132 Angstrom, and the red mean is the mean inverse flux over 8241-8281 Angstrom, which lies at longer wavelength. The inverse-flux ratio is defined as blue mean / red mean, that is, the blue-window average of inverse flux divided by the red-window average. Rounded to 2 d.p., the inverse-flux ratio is 1.00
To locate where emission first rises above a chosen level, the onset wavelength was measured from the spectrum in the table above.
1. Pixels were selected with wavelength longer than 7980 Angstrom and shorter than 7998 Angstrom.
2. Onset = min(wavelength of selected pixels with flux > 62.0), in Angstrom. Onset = 7980.93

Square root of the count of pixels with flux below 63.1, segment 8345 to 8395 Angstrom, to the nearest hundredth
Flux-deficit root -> 5.10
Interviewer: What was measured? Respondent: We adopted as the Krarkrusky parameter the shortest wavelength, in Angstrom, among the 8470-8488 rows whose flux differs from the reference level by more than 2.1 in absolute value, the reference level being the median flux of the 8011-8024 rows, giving 8471.37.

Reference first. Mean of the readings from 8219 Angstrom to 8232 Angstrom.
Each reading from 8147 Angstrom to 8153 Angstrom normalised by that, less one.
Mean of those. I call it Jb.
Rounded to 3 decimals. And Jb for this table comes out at 0.010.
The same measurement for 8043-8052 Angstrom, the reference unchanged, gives 0.011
